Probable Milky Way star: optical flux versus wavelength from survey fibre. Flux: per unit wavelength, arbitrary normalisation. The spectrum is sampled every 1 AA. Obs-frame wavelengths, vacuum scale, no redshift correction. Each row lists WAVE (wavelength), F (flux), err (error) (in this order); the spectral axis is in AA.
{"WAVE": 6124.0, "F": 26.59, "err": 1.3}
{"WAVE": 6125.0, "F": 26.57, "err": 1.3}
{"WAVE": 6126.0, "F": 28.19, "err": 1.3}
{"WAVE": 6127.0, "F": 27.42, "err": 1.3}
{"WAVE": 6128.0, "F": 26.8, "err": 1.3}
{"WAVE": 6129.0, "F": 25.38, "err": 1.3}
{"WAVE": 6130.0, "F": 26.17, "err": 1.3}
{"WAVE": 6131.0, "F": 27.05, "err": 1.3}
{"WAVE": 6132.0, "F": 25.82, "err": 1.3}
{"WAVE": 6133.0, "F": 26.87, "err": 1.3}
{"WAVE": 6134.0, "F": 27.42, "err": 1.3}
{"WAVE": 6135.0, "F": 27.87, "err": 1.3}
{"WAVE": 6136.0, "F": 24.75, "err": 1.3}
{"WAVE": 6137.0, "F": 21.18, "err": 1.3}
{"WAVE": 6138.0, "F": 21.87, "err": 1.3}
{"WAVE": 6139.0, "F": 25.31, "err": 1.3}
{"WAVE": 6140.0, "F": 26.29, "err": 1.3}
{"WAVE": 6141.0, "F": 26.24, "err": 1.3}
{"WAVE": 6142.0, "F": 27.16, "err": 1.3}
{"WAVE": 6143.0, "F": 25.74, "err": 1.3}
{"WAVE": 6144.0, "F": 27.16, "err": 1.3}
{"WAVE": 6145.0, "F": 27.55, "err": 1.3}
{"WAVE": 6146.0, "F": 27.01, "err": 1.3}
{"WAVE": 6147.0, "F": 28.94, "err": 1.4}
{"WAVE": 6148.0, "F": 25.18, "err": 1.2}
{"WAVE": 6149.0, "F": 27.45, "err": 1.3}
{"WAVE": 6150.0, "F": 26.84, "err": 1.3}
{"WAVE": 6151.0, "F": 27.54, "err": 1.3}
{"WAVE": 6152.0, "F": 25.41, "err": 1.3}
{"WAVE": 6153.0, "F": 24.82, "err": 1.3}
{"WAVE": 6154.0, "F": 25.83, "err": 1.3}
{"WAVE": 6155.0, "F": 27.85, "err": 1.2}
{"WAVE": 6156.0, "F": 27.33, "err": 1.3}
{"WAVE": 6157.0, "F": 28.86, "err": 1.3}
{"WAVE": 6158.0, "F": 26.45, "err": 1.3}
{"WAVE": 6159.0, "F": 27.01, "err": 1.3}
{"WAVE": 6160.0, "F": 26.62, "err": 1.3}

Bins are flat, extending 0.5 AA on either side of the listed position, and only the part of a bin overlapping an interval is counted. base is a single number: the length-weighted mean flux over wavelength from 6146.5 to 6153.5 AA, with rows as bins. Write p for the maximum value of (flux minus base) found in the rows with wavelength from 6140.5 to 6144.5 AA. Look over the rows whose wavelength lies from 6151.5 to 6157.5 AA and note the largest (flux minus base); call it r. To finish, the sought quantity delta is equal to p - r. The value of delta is -1.7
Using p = 0.6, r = 2.26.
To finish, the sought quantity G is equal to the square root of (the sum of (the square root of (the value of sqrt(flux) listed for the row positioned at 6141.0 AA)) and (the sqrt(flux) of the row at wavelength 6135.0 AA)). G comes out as 2.75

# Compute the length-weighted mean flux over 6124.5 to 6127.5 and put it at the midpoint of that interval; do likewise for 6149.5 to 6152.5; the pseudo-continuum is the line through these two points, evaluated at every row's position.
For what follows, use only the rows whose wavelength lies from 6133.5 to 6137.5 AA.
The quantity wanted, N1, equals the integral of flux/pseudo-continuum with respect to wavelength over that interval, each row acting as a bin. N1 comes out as 3.74 AA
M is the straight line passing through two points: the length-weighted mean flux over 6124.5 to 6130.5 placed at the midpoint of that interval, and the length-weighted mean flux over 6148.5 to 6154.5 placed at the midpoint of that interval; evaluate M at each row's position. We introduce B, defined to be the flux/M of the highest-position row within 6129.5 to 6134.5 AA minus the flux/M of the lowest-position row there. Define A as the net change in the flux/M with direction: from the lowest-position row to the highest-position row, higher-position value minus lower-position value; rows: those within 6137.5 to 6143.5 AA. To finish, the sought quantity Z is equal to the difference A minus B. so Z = 0.10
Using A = 0.15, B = 0.05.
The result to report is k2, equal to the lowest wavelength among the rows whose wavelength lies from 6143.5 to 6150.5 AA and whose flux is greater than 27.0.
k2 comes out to 6144.0 AA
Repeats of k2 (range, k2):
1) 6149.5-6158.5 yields 6151.0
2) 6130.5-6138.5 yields 6131.0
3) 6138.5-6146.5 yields 6142.0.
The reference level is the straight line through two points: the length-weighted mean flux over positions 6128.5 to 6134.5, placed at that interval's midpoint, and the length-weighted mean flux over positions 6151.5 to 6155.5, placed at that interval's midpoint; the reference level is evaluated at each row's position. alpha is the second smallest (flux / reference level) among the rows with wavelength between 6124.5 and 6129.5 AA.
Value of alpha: 1.00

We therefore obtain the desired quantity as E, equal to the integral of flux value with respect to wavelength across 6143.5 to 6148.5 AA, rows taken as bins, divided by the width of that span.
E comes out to 27.2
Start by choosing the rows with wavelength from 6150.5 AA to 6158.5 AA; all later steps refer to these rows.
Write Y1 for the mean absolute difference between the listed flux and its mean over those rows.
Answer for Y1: 1.1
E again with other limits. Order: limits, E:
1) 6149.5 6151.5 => 27.2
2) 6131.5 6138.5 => 25.1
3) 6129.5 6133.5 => 26.5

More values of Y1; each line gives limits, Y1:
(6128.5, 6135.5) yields 0.7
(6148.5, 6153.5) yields 1.0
